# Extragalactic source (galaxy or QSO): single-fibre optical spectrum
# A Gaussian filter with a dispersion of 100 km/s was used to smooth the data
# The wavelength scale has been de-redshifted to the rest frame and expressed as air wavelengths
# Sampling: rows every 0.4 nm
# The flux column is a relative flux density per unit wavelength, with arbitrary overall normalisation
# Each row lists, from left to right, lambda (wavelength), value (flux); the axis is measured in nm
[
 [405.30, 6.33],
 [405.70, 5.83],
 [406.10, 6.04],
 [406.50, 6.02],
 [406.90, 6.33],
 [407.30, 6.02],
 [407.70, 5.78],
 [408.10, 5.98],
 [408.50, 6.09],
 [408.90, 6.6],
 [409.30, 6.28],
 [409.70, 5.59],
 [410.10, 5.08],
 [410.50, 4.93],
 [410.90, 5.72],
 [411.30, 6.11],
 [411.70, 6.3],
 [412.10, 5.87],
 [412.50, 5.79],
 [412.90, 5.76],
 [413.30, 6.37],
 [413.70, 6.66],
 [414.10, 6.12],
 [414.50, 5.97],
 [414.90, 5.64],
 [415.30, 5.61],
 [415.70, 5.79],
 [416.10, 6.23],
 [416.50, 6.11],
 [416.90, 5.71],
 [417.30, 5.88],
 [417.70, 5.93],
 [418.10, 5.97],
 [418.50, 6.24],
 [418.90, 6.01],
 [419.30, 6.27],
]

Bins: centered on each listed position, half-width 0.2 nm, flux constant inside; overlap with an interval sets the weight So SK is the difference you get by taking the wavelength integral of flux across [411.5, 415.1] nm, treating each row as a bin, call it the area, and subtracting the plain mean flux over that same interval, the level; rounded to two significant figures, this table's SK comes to 16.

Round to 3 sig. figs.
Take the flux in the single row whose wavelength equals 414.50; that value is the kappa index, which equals 5.97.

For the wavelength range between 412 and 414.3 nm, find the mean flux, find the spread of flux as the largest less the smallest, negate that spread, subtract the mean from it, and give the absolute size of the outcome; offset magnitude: 7.00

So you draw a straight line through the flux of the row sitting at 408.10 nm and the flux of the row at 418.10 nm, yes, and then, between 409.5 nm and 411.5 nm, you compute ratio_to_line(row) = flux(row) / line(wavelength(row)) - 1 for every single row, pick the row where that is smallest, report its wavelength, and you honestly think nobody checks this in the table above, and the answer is 410.50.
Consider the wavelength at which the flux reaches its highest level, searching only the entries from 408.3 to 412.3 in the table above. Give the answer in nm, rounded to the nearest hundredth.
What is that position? 408.90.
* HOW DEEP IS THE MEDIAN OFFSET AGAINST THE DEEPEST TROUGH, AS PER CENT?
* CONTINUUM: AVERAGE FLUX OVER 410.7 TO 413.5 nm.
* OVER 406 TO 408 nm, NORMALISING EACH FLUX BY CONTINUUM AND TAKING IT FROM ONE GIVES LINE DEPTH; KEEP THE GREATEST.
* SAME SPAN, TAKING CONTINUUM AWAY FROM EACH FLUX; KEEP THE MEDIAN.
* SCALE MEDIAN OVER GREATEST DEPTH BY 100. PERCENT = 90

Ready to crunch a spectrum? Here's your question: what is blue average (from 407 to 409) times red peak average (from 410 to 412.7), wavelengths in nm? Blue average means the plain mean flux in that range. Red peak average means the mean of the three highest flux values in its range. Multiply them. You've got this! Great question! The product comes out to 37.1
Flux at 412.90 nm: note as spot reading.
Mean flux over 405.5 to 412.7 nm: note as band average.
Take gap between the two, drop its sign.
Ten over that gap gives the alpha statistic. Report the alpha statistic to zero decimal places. 67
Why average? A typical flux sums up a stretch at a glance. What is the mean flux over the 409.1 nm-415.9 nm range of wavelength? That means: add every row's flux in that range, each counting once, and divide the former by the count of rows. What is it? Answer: 5.86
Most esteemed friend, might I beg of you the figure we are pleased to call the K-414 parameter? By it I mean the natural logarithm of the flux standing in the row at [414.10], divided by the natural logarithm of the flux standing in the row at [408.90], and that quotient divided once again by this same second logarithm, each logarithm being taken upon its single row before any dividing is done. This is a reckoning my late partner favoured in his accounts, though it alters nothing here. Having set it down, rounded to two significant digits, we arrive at 0.51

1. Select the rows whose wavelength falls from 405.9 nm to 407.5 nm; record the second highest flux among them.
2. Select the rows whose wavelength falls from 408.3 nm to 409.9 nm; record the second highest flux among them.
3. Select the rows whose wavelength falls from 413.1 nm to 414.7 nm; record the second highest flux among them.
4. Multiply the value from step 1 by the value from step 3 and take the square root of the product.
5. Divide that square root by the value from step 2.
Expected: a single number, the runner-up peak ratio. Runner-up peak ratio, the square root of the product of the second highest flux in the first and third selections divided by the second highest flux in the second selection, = 0.988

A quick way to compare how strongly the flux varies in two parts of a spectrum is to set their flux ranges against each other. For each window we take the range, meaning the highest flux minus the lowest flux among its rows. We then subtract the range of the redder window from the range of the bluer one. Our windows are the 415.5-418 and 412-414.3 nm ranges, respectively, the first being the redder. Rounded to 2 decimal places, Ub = 0.38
